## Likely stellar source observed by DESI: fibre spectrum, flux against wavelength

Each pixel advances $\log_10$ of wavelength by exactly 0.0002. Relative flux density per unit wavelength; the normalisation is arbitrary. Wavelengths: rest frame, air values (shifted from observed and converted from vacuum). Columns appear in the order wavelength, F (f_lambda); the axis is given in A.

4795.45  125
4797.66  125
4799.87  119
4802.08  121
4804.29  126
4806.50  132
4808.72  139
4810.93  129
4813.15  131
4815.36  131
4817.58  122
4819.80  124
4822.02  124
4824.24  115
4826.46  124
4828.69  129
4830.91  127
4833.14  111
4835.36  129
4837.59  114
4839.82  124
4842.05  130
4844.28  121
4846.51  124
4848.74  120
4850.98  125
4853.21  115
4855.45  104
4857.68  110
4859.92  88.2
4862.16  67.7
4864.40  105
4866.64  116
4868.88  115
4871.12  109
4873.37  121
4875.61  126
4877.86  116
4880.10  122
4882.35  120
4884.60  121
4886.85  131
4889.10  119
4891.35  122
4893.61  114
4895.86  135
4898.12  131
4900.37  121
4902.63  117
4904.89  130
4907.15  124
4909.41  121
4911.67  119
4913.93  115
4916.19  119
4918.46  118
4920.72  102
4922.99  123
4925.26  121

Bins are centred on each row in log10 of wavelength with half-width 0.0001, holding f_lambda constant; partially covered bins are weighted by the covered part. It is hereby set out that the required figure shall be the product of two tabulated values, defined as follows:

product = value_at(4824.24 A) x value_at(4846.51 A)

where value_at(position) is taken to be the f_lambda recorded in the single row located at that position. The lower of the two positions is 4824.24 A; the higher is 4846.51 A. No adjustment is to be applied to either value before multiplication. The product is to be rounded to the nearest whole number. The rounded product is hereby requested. 14260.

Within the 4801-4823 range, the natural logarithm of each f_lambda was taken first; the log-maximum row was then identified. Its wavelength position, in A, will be 4808.72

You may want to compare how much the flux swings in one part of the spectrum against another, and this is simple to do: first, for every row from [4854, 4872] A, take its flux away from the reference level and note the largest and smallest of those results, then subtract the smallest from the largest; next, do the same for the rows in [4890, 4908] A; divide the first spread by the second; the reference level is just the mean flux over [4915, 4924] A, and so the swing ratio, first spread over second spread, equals 2.3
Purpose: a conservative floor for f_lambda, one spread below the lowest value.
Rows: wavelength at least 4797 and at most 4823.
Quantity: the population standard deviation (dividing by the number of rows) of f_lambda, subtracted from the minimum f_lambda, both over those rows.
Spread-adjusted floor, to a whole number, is 114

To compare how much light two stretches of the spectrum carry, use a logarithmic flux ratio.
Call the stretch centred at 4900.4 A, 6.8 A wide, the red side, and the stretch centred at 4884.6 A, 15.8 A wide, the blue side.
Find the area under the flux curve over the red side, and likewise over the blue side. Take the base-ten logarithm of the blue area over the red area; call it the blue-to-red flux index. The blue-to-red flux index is 0.36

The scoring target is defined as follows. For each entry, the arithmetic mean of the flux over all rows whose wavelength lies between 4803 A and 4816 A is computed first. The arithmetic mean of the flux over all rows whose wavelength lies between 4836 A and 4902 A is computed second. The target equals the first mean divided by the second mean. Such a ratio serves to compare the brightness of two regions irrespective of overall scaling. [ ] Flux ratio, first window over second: 1.12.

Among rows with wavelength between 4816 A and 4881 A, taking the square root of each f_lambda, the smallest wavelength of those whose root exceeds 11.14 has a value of 4828.69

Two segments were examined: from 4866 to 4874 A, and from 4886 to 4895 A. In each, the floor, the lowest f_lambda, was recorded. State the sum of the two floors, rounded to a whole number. 223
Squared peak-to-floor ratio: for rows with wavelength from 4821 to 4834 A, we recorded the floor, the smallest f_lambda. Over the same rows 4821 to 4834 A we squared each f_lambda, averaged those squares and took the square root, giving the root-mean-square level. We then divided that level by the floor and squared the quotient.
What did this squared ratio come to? 1.20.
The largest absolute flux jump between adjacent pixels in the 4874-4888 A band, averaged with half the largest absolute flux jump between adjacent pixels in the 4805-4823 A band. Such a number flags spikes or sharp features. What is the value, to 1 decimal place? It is 7.5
